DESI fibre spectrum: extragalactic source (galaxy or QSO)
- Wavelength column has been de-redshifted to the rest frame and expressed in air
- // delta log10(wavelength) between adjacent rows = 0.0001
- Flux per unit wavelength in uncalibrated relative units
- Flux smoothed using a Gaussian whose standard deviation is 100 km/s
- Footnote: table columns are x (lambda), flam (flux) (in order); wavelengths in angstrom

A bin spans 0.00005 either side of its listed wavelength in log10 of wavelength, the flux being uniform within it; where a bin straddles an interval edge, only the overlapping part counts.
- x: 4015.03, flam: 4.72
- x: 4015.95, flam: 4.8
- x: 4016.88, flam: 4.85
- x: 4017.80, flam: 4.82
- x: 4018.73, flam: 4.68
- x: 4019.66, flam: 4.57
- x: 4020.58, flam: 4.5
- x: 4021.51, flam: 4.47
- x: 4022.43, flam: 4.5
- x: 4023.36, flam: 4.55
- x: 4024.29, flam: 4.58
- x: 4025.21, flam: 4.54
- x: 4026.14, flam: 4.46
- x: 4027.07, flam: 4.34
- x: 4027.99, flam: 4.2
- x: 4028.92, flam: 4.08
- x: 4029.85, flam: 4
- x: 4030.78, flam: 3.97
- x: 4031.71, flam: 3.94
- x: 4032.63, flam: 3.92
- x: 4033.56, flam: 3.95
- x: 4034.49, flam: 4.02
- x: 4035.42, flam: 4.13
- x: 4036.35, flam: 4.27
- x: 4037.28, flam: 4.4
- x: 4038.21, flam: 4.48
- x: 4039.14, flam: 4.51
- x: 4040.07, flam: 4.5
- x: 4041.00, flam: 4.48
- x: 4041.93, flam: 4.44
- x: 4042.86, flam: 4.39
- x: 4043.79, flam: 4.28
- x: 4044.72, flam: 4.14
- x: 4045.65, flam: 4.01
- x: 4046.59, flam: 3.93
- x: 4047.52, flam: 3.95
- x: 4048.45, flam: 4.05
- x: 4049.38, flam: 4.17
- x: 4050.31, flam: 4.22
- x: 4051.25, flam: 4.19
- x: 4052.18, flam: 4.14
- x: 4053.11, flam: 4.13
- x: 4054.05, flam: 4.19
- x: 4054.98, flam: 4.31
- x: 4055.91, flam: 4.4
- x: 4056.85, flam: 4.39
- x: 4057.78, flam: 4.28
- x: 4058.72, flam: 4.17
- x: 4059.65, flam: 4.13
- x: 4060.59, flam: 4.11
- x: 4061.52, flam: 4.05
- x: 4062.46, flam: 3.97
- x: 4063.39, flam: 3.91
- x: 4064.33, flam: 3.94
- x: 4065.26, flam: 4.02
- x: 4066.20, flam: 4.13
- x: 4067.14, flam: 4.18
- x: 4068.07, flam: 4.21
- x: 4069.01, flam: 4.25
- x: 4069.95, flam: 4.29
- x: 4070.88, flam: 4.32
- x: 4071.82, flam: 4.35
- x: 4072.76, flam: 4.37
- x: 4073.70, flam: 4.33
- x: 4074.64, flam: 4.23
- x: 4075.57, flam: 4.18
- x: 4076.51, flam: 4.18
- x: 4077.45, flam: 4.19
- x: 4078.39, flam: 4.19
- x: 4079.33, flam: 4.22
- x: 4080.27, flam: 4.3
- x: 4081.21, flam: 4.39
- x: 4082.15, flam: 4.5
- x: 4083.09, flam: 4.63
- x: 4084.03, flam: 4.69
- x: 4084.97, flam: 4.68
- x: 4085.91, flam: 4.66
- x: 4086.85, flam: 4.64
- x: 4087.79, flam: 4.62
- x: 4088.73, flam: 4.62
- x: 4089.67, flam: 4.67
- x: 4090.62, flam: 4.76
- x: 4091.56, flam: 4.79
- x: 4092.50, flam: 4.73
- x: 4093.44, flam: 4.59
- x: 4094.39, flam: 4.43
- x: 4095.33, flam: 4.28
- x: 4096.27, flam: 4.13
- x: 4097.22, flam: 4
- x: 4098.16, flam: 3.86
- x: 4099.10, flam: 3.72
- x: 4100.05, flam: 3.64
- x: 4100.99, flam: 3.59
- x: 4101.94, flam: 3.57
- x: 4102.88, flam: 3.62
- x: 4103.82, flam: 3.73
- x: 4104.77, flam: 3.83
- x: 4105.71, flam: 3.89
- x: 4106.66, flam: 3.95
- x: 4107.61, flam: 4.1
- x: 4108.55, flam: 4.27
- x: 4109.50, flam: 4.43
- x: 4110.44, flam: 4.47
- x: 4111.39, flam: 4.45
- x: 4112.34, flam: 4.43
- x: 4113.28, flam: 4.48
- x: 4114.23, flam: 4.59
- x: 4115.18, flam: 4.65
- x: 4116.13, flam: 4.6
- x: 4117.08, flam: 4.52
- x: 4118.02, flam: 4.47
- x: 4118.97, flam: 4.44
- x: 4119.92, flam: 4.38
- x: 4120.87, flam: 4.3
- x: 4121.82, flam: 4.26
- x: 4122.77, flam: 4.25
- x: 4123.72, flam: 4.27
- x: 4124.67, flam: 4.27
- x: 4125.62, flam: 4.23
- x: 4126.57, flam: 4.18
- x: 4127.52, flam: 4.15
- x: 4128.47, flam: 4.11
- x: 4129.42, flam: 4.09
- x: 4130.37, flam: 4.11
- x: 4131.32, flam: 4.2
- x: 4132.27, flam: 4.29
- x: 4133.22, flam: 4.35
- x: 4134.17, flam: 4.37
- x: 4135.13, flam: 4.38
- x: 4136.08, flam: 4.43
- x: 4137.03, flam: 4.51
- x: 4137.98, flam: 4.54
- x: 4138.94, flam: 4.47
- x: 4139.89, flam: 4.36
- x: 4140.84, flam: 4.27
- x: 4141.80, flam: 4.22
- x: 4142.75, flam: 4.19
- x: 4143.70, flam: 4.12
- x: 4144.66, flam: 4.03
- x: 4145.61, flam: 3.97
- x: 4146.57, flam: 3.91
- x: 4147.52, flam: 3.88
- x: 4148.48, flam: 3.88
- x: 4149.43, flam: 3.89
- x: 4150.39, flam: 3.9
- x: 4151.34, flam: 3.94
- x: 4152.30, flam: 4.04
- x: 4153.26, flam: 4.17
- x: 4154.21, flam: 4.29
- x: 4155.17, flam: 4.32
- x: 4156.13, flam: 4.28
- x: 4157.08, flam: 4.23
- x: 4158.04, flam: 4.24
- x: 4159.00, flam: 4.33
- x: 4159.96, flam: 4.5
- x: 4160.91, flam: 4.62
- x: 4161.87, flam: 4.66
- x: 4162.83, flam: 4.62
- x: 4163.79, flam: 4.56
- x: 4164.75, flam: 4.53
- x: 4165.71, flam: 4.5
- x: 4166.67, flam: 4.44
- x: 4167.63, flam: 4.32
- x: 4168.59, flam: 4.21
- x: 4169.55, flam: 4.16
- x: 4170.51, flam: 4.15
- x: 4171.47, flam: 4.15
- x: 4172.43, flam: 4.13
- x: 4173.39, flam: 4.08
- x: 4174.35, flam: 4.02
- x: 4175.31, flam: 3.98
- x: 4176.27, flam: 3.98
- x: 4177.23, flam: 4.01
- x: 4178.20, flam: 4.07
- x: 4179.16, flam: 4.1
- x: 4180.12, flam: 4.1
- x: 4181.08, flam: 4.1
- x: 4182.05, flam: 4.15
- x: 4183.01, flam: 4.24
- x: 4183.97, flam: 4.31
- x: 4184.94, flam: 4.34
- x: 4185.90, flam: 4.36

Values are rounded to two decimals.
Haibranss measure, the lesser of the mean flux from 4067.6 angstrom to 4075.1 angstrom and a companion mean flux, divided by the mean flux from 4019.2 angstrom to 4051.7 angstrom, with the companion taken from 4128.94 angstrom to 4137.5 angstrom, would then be 1.01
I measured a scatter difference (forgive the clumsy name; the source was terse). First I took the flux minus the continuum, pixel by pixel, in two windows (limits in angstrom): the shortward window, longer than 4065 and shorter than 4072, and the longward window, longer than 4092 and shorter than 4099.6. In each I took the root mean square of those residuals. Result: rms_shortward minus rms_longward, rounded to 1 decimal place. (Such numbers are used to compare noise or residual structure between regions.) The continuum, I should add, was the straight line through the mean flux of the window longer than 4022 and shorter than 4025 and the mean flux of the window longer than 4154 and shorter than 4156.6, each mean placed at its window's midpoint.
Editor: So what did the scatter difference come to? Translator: -0.1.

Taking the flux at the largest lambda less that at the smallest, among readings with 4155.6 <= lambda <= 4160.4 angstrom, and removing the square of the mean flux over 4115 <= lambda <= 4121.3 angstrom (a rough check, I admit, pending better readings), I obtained -20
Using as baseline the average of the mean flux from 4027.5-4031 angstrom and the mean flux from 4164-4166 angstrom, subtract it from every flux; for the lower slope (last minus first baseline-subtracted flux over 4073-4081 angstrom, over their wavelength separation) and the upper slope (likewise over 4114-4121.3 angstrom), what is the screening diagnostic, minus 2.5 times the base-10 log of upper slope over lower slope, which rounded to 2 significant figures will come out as -2.5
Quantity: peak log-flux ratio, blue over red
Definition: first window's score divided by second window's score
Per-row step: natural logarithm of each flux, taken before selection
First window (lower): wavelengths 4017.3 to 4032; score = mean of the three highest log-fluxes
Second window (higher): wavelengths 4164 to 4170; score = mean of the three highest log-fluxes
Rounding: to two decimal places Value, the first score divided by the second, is 1.03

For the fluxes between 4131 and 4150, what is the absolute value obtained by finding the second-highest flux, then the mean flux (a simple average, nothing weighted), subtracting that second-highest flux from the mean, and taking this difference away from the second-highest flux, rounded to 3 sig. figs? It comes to 4.81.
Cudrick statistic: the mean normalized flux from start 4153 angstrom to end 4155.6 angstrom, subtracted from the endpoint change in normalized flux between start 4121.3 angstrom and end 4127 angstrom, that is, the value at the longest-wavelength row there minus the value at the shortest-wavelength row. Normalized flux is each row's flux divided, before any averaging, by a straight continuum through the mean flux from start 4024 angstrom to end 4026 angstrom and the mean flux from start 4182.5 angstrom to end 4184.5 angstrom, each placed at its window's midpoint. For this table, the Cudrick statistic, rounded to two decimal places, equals -1.00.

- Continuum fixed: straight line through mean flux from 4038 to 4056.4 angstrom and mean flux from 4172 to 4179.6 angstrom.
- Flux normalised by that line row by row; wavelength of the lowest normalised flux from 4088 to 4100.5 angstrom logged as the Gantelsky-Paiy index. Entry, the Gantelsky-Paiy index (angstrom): 4100.05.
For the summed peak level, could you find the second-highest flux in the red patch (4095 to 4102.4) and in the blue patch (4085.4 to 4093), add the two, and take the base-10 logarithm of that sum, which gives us 0.949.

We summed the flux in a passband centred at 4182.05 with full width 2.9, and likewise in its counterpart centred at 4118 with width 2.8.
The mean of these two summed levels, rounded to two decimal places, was 12.96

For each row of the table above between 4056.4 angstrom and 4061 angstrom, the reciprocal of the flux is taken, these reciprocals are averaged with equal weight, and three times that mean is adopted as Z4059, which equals 0.712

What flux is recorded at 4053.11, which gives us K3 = 4.13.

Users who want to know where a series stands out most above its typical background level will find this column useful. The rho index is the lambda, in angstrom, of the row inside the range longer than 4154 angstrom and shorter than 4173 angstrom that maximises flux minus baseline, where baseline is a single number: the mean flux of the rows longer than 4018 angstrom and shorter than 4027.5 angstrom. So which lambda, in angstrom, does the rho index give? 4161.87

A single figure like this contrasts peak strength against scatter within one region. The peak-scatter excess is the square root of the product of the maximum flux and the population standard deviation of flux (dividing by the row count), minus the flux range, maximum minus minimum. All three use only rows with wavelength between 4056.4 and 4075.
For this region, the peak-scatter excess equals 0.31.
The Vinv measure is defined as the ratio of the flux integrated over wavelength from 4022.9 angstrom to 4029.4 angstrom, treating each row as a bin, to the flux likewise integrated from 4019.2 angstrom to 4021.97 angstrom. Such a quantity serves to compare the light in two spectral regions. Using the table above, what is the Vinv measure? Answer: 2.3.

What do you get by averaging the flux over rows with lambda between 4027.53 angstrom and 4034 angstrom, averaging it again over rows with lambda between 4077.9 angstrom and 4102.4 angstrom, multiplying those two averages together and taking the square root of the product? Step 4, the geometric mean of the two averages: 4.17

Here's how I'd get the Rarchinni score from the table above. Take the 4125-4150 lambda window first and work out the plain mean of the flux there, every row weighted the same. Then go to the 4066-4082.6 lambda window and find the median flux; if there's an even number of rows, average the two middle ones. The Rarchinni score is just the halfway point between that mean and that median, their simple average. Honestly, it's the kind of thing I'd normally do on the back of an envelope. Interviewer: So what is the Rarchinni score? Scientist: 4.22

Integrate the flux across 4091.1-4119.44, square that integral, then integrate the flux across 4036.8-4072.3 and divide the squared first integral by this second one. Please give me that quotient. 95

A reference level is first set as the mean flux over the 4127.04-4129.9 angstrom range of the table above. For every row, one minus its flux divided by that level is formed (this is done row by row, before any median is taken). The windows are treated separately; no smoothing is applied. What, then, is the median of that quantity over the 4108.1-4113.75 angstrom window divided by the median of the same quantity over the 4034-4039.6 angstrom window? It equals 1.5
